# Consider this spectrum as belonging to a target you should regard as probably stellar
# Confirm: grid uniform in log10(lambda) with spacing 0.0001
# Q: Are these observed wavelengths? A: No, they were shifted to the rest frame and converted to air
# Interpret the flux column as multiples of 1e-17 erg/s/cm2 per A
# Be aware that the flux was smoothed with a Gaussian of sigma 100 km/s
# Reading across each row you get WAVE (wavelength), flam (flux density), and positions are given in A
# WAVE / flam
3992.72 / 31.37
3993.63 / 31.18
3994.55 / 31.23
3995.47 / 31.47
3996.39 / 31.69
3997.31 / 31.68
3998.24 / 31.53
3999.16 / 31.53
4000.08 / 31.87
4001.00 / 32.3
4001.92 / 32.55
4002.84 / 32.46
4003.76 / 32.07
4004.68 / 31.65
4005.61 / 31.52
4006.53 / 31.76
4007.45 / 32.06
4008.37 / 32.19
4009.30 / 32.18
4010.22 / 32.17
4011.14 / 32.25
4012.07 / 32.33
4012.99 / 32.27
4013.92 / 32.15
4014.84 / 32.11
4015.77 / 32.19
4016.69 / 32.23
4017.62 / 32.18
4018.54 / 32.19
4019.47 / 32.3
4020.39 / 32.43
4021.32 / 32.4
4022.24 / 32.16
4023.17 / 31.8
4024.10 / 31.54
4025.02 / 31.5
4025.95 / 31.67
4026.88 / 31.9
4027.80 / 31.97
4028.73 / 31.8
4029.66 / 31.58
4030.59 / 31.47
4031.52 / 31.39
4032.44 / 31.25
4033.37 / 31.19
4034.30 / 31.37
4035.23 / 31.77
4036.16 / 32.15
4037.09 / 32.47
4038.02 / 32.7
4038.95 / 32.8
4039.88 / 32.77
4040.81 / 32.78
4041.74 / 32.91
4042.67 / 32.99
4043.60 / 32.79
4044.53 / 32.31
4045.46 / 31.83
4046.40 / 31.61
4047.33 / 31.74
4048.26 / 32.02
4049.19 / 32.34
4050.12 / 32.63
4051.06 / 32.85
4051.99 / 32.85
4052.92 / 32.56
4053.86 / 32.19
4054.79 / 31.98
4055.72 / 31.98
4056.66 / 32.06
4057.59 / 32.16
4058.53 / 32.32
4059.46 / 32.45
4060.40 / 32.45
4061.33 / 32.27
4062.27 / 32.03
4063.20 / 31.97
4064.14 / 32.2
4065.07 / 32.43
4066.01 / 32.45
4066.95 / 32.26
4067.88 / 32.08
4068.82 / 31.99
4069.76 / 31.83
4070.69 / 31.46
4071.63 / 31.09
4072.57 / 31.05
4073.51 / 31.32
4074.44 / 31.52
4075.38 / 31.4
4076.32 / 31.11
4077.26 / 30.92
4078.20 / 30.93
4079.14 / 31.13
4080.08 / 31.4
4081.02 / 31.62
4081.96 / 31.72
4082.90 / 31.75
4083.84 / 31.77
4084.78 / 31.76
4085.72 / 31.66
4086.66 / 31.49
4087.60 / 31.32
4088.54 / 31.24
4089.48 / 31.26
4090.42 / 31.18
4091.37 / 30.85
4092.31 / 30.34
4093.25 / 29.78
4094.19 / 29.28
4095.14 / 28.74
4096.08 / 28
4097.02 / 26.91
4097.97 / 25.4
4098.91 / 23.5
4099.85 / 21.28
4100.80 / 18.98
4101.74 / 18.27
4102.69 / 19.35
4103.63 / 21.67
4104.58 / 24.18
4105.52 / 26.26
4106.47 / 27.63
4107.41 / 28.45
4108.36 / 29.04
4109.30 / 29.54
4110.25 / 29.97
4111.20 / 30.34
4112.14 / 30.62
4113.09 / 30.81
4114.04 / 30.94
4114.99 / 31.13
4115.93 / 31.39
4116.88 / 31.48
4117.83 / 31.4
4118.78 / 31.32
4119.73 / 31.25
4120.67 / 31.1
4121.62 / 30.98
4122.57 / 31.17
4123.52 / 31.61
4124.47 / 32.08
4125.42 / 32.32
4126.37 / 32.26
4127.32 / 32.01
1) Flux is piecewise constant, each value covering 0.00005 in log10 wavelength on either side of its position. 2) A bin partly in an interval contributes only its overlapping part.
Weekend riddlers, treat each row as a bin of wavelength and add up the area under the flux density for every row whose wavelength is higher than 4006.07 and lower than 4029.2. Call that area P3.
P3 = 742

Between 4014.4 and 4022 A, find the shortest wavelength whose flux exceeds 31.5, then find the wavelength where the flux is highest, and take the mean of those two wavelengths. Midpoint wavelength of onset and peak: 4017.6 A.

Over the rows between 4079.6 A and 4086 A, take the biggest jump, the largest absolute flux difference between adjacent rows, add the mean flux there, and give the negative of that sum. -31.9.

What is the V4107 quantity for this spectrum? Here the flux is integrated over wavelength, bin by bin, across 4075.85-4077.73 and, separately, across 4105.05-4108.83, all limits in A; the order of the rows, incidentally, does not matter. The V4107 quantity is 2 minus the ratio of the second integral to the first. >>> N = 0.19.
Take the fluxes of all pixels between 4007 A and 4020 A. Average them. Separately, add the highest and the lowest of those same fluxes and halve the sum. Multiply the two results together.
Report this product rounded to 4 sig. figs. 1037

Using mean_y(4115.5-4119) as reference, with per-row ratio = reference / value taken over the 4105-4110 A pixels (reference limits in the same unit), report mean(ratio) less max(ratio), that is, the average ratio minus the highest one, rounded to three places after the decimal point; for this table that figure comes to -0.080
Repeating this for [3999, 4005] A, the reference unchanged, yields -0.016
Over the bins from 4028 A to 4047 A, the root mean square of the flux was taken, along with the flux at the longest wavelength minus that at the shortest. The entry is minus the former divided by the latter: 169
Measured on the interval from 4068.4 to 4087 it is 63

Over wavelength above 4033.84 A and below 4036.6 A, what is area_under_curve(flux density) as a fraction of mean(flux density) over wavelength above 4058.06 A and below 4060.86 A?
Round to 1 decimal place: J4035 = 2.7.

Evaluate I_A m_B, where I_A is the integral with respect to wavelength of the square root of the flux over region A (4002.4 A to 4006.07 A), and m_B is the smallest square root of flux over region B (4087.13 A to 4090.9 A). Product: 116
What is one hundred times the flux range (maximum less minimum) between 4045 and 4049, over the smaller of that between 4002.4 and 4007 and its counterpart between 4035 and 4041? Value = 44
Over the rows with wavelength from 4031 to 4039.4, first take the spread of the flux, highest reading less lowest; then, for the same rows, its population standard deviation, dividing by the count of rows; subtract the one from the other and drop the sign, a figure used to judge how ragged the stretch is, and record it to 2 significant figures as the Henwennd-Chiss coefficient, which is 1.0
